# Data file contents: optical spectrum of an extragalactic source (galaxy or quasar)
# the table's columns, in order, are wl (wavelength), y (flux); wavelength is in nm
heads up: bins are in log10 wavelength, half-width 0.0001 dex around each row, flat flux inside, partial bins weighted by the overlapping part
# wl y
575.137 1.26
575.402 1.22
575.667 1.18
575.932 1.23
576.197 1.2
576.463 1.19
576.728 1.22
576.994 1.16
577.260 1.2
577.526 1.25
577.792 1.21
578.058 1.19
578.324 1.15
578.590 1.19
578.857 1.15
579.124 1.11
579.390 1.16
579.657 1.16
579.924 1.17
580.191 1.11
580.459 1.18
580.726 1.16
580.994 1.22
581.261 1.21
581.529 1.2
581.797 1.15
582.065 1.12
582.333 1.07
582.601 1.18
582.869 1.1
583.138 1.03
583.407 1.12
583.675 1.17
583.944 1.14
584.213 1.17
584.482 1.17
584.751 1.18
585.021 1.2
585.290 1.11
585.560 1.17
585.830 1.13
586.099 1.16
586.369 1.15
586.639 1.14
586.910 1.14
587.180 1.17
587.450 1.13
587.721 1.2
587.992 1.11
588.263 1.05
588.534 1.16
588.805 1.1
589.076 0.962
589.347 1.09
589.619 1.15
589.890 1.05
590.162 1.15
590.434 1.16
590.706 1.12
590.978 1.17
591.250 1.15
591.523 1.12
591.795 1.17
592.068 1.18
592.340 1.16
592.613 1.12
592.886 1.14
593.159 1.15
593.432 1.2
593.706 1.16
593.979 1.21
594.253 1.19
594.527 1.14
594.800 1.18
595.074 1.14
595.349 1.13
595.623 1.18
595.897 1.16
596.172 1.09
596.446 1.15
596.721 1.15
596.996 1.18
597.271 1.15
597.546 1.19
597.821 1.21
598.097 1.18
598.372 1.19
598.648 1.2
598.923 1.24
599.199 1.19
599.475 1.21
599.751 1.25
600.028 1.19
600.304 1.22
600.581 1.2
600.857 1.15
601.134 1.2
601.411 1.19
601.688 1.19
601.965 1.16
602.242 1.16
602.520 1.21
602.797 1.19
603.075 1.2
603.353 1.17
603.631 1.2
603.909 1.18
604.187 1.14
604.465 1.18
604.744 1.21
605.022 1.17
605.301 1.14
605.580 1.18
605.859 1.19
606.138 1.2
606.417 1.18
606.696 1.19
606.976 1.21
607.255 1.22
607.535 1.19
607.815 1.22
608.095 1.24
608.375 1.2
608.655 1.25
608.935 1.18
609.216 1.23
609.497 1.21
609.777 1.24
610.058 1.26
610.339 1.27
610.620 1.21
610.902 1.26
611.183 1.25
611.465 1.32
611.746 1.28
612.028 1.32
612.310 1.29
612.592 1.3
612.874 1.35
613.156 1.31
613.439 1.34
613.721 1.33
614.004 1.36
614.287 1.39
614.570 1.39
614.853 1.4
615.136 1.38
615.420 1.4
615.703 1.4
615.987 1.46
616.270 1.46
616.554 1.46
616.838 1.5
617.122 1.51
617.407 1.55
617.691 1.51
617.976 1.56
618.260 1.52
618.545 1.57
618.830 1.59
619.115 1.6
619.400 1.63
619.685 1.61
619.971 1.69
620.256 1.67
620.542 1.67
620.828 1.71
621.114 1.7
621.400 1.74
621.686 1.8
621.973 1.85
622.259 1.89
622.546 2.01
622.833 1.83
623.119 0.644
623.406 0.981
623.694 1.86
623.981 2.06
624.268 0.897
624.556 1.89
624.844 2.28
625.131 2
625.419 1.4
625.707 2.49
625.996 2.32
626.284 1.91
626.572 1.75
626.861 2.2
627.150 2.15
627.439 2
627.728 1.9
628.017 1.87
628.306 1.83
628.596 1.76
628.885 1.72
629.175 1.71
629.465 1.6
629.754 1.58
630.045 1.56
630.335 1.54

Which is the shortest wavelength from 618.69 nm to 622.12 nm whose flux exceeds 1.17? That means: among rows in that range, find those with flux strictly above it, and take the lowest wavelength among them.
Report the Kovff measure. 618.830 nm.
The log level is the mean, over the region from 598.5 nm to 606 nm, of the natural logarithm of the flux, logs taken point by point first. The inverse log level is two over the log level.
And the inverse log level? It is 12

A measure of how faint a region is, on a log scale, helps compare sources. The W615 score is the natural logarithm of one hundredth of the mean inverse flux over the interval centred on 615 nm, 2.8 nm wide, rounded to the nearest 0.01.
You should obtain -4.94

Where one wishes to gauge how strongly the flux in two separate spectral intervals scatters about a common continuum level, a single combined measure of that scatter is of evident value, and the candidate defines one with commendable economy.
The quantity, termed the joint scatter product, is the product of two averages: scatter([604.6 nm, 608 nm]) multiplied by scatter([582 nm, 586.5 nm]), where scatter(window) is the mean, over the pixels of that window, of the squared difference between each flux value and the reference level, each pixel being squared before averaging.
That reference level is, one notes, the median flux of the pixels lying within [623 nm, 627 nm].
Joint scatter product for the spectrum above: 0.29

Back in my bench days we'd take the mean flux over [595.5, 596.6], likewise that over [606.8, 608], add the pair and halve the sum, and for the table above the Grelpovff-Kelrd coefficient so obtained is 1.18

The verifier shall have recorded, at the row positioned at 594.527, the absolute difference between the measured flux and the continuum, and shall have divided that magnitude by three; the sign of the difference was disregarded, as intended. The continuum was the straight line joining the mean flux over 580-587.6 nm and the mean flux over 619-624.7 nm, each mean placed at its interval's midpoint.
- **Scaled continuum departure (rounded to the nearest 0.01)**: 0.05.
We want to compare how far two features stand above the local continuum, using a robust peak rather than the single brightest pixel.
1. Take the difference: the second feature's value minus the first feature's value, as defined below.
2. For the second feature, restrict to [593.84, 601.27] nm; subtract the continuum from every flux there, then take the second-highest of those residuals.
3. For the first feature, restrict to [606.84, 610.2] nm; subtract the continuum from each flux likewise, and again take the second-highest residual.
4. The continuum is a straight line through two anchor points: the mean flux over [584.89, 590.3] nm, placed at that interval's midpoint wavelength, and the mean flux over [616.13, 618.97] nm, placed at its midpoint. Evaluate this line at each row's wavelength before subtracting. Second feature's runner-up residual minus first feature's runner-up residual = 0.13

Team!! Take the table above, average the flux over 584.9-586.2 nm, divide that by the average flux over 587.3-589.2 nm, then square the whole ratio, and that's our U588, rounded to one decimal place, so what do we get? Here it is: 1.1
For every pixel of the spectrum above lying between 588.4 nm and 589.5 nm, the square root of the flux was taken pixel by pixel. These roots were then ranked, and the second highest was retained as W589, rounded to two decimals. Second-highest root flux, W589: 1.05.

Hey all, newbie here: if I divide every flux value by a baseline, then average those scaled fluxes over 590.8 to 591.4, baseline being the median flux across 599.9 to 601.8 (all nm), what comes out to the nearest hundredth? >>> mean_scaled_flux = 0.97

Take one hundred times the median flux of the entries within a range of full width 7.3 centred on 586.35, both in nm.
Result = 114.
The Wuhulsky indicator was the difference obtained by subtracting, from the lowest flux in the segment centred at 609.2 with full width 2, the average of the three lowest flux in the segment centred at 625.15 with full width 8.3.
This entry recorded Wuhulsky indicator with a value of 0.34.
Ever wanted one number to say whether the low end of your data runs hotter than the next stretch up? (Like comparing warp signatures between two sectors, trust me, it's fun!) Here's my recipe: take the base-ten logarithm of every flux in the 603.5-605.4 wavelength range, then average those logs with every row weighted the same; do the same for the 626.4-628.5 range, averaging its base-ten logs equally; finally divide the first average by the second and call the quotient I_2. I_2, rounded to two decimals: 0.24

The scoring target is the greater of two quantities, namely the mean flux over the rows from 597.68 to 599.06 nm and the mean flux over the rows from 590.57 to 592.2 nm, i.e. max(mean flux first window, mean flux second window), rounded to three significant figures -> 1.20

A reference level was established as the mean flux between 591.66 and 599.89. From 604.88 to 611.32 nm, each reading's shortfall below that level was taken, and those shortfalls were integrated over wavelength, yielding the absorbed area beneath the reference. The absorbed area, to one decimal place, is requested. -0.3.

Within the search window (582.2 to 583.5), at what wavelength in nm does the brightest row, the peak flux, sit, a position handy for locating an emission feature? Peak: 582.601 nm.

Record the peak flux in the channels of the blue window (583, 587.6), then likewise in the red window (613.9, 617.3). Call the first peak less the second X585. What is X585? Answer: -0.31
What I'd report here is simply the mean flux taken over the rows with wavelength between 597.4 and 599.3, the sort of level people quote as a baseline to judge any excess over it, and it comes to 1.20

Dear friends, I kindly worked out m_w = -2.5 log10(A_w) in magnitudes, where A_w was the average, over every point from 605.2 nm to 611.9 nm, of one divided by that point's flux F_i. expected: 0.22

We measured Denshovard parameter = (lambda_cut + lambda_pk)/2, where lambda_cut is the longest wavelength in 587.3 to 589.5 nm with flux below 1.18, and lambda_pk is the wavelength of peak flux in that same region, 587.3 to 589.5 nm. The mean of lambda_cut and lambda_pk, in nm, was 588.53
